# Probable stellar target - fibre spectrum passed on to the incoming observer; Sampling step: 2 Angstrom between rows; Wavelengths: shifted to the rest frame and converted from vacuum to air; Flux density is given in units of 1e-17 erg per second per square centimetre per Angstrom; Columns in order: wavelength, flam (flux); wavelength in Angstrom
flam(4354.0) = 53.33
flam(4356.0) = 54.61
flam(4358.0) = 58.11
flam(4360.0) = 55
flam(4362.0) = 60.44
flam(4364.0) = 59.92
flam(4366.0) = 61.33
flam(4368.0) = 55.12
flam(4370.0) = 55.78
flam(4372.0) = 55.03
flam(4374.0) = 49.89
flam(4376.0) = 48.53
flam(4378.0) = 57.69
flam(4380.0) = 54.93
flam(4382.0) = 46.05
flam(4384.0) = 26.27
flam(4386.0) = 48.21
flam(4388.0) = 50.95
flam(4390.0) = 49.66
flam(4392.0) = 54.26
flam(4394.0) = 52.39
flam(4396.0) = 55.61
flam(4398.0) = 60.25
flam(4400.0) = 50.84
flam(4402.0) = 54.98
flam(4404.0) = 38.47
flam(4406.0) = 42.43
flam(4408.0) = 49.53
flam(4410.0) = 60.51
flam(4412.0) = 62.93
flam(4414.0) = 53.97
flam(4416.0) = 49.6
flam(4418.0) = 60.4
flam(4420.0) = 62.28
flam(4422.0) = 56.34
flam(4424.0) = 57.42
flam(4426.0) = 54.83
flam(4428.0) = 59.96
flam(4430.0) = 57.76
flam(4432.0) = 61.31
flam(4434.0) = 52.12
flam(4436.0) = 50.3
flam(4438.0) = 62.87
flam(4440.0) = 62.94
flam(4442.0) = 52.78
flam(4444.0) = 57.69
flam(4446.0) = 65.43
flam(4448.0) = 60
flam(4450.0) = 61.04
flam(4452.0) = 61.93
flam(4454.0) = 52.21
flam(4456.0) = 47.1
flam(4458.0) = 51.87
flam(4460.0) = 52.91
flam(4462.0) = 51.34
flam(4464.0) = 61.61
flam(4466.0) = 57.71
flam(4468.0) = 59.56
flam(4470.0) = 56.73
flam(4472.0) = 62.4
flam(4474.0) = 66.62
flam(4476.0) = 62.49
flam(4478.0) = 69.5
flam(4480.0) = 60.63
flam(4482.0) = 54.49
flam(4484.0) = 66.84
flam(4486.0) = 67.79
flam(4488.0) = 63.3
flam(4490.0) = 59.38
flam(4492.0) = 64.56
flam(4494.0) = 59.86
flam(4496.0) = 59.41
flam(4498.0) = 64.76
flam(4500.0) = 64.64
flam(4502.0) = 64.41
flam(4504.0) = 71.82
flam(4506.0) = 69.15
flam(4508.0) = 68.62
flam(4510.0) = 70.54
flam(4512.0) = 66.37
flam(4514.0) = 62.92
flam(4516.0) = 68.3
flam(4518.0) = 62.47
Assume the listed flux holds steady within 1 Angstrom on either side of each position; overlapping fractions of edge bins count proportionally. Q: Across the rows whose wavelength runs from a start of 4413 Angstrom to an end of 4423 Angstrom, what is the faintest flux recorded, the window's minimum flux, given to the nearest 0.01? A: 49.60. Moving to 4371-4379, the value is 48.53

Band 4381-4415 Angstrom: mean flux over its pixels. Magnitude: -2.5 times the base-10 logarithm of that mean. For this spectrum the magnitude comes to -4.26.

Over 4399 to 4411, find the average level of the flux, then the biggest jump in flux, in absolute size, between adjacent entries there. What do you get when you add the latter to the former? 66.0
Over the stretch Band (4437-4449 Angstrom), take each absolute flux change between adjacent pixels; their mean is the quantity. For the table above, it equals 5.7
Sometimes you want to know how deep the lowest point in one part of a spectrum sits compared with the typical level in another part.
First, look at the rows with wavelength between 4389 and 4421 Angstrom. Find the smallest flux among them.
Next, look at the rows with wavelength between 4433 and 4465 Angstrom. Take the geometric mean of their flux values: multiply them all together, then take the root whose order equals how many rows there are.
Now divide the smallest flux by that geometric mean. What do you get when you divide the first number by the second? 0.68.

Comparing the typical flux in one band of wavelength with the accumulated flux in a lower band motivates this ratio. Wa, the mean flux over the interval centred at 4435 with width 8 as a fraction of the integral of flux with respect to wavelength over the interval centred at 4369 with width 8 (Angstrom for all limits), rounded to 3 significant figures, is 0.125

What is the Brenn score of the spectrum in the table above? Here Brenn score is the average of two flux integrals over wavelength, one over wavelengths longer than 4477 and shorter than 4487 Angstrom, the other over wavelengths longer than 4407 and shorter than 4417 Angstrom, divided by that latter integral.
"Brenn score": 1.08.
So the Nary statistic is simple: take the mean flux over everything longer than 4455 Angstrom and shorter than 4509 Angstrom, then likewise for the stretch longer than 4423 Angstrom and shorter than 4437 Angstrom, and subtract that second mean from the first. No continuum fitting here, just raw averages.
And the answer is 5.2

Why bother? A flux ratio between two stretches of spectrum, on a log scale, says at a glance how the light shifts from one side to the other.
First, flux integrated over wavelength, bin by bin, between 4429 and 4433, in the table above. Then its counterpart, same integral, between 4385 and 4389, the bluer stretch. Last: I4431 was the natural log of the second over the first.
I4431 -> -0.18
